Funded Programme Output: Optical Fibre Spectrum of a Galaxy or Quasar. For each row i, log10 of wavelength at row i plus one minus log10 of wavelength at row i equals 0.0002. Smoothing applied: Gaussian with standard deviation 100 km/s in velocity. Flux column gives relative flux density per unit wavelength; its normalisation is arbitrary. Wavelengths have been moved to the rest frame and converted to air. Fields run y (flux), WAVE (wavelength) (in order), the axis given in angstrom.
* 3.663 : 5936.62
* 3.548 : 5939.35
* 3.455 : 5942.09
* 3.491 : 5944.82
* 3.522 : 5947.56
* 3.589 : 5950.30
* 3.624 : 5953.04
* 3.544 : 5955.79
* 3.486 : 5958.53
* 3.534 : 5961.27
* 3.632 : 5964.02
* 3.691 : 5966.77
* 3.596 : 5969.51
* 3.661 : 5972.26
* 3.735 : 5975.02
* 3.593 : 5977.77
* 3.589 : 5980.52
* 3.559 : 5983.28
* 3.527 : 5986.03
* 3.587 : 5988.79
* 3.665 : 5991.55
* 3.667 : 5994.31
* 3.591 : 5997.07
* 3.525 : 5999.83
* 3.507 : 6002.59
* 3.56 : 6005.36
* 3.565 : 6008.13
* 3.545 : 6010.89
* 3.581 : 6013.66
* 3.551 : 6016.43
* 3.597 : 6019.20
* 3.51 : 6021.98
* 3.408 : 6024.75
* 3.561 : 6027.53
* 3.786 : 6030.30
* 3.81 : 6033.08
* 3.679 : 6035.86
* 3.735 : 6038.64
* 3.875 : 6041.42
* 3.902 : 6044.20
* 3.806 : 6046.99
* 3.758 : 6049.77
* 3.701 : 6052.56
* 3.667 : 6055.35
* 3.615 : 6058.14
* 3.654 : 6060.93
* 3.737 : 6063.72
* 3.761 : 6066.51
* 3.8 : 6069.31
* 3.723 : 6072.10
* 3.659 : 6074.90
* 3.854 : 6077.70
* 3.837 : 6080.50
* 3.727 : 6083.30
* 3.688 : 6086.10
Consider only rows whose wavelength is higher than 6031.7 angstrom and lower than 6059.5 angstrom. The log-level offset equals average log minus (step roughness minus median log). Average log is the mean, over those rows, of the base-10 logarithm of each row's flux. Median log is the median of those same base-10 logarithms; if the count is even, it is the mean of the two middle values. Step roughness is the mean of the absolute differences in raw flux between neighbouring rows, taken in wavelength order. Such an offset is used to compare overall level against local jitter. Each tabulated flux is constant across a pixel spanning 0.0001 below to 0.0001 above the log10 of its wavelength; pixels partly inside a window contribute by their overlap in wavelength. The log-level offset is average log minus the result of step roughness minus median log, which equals 1.08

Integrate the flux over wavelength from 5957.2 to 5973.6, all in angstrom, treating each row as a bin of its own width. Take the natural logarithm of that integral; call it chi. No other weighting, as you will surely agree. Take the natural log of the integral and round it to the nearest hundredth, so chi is 4.08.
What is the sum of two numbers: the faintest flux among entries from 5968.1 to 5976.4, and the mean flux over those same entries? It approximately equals 7.26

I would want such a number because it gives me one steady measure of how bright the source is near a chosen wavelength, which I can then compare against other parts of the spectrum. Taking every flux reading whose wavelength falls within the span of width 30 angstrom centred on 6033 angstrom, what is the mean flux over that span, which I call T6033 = 3.70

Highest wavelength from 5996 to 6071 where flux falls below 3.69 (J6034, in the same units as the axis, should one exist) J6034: 6060.93 angstrom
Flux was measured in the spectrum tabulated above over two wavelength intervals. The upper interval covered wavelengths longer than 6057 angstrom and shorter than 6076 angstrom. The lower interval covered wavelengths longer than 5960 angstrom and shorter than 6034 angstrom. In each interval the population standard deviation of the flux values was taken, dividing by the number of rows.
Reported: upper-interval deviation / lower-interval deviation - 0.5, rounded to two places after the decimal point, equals 0.21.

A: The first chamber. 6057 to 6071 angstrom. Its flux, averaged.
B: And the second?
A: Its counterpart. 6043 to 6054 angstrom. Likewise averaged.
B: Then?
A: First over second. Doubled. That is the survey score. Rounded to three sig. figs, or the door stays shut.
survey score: 1.96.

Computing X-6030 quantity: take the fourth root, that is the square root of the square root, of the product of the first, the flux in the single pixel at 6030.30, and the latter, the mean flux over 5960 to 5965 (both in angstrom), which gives 1.92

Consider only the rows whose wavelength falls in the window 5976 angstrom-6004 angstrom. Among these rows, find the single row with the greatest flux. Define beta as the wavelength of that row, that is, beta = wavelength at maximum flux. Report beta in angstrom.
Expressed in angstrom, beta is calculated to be 5994.31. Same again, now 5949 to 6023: 5975.02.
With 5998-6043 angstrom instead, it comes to 6041.42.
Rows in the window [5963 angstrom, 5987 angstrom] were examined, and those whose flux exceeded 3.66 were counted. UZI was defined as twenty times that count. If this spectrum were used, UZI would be 60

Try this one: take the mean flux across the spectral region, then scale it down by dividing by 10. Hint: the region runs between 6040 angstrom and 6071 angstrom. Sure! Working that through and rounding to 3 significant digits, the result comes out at 0.375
